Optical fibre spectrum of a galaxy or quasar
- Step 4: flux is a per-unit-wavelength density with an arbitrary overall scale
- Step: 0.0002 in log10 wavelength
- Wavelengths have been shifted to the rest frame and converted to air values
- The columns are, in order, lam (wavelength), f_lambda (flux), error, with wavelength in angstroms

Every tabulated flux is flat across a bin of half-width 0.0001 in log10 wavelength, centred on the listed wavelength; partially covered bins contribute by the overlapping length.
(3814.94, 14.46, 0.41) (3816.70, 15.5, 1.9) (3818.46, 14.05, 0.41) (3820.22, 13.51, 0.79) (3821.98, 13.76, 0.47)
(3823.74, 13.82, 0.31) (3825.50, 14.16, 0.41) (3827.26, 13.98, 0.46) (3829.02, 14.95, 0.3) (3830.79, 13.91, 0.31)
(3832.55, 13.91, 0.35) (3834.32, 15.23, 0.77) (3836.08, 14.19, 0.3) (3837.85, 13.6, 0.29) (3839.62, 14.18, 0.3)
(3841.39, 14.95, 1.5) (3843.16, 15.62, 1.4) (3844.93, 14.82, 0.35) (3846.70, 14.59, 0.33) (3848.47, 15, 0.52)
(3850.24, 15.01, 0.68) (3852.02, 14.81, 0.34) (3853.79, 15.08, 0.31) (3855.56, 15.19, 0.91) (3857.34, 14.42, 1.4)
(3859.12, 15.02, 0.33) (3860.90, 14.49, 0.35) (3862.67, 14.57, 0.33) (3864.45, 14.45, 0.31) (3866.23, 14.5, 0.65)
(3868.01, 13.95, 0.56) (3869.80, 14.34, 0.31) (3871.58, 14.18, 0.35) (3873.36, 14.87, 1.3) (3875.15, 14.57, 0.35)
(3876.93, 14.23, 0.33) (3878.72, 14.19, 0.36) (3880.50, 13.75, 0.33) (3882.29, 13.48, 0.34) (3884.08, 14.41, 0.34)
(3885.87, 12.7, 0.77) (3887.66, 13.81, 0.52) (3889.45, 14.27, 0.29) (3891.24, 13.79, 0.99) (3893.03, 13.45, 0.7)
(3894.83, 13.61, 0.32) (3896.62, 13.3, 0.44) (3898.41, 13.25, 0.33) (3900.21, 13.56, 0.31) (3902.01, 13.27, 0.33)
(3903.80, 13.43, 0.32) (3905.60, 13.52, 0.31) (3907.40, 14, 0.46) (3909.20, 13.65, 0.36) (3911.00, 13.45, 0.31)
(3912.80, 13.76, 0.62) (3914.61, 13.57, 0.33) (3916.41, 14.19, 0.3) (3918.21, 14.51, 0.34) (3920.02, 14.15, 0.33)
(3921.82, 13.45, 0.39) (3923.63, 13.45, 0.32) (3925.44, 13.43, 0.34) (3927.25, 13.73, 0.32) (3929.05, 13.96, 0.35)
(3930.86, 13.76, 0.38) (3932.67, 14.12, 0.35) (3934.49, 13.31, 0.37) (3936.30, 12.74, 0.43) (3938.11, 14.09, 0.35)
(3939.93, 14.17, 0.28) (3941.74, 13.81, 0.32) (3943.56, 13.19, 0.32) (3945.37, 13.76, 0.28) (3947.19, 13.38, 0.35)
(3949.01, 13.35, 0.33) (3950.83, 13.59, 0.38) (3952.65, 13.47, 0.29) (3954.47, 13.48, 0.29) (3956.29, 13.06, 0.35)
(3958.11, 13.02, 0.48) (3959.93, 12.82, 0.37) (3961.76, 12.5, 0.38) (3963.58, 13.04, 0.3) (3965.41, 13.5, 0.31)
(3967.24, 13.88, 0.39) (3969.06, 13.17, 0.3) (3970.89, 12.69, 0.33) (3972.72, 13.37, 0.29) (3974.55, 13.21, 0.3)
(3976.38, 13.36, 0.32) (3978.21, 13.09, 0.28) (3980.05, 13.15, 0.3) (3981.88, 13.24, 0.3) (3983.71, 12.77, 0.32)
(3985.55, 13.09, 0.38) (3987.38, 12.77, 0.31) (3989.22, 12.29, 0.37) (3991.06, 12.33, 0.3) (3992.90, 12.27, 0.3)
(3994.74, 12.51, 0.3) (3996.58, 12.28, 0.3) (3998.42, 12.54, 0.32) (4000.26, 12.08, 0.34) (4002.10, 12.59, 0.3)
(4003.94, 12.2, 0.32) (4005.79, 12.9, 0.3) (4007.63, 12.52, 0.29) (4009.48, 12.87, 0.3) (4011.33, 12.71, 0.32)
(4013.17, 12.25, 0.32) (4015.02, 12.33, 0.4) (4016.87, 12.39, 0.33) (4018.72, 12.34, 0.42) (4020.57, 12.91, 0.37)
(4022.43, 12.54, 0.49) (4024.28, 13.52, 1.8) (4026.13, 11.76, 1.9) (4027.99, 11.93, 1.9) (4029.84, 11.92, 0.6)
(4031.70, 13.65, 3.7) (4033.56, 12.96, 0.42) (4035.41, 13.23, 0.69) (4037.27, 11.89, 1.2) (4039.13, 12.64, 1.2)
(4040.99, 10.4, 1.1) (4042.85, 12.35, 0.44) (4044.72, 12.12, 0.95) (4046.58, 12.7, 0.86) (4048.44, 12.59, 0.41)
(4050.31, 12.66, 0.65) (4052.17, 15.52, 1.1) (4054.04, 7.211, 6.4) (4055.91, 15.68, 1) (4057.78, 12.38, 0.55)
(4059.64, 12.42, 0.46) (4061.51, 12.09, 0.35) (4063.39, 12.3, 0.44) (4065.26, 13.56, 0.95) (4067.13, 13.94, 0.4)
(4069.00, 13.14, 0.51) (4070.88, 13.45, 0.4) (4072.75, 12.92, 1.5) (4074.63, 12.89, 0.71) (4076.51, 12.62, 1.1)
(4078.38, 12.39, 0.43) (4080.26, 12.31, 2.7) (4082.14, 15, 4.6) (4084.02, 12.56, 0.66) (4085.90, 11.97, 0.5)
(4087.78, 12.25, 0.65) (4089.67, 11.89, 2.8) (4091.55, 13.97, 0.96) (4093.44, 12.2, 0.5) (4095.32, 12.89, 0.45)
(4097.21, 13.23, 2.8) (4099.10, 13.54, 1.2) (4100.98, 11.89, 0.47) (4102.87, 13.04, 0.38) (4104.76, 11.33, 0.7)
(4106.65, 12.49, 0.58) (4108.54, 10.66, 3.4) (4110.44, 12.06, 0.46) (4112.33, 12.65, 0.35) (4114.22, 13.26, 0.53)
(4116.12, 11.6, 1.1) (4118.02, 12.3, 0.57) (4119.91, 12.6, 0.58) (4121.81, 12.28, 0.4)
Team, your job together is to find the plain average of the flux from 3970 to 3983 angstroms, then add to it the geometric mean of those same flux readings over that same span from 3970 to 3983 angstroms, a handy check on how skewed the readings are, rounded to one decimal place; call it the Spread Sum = 26.3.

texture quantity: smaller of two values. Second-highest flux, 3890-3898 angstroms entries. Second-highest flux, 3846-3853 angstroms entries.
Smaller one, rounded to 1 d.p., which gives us 13.6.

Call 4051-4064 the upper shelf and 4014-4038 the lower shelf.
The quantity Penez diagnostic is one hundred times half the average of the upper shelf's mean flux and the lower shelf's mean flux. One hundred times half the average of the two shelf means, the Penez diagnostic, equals 627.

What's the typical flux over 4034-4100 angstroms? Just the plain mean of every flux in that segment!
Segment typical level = 12.7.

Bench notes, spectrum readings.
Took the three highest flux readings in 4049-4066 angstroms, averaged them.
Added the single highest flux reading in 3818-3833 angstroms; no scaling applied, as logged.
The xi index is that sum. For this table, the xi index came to 29.9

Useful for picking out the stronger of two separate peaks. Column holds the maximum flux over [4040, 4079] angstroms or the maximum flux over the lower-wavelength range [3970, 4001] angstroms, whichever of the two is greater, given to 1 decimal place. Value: 15.7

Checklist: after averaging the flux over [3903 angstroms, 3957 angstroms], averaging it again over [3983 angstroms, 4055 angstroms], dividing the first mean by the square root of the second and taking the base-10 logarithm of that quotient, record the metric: 0.59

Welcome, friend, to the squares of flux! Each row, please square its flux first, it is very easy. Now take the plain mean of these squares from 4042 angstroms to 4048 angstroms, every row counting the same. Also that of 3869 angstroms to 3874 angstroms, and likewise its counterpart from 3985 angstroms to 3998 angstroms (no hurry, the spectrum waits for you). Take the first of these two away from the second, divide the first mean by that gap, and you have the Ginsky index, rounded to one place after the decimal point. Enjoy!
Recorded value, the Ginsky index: -2.9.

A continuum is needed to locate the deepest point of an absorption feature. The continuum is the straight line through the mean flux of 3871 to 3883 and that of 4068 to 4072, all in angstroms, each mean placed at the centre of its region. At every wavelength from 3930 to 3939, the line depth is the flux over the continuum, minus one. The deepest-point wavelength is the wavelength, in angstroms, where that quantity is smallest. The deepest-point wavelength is 3936.30 angstroms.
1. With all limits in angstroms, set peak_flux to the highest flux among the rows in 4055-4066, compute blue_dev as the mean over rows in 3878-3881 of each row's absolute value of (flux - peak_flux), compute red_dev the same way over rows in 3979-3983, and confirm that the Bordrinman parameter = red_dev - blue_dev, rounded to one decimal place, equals 0.8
